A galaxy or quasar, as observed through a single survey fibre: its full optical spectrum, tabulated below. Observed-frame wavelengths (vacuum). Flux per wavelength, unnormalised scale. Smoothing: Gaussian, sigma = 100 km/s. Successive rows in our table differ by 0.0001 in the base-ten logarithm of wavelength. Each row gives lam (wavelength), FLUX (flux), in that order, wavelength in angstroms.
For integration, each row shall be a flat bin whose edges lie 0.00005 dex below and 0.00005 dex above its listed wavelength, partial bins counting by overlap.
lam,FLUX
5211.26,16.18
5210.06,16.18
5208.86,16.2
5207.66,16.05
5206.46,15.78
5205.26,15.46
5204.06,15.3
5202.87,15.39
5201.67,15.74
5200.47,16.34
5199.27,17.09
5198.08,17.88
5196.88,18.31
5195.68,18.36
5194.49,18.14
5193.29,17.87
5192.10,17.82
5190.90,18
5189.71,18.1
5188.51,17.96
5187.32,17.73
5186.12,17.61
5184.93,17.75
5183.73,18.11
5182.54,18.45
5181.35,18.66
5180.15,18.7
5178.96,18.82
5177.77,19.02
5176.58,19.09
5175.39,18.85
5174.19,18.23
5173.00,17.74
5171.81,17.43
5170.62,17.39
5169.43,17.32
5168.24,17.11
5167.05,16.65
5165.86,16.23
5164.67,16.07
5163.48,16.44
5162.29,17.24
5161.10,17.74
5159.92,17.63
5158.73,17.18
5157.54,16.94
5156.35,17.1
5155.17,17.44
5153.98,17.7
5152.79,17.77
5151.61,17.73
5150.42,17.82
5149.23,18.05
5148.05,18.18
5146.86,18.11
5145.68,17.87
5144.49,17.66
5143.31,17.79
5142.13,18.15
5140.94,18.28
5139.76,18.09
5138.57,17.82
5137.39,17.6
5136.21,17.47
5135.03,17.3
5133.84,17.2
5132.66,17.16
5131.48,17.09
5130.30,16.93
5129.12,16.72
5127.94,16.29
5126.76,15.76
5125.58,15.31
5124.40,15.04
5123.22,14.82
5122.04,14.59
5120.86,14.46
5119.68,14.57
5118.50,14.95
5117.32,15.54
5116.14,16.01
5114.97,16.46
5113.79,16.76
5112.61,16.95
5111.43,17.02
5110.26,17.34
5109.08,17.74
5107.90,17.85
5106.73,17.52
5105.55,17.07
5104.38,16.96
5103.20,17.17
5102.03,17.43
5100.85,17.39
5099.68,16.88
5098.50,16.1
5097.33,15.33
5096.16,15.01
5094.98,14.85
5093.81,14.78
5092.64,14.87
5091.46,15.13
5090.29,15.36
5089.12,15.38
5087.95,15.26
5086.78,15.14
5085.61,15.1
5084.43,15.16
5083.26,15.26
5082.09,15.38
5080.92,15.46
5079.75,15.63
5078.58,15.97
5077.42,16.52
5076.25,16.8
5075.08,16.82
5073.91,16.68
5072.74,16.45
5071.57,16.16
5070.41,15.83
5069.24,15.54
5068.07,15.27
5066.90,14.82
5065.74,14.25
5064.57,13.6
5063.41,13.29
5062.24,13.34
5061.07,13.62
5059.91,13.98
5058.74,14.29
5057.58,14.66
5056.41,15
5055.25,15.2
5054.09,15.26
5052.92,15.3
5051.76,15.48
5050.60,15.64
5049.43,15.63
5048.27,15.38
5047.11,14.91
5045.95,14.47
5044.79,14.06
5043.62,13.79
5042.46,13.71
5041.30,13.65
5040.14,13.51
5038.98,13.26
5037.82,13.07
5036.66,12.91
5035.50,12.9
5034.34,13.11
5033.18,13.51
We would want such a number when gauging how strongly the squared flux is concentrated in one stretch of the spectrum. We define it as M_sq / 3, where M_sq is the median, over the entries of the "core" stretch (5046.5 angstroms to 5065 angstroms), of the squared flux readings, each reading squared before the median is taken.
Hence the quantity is 75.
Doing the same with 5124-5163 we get 103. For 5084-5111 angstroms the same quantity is 79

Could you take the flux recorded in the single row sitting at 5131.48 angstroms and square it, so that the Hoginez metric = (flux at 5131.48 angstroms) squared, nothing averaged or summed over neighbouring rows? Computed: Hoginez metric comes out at 292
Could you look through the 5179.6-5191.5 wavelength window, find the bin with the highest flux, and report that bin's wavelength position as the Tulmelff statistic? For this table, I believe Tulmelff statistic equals 5180.15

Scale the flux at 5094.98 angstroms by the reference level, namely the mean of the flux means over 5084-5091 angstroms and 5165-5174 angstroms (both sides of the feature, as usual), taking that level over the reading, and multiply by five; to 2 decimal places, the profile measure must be 5.45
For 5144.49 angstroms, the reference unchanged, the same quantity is 4.58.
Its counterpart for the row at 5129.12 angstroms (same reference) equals 4.84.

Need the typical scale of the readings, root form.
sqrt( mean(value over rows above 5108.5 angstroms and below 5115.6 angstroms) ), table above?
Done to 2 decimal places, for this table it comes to 4.13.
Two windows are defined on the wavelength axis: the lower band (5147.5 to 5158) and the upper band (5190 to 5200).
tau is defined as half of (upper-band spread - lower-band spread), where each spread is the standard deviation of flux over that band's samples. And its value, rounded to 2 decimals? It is -0.01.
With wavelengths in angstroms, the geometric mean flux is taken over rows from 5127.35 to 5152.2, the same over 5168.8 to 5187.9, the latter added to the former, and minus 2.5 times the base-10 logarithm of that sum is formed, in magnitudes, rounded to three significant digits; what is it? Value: -3.88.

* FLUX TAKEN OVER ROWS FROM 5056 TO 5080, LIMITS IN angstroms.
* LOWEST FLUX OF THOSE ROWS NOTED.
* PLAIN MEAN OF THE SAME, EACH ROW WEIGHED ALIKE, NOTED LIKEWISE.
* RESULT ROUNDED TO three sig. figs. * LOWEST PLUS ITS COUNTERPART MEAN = 28.5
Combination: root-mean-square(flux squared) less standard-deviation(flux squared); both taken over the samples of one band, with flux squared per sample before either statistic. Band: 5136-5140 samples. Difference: 307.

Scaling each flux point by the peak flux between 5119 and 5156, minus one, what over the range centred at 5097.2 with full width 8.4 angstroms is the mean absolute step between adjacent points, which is 0.024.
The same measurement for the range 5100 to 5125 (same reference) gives 0.015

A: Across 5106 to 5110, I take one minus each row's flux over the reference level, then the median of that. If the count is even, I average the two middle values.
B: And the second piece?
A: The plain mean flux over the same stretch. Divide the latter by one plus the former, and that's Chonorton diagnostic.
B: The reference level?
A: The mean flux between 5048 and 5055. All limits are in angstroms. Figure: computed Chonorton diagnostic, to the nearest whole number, 21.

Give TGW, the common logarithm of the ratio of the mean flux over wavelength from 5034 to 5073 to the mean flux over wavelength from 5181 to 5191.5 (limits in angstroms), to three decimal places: -0.096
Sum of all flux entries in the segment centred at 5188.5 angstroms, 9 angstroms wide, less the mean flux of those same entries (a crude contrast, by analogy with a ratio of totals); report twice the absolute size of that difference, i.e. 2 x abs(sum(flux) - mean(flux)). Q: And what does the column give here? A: 214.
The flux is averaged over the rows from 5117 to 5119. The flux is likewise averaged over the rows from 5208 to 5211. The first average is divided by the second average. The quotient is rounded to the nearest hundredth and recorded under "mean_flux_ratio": 0.94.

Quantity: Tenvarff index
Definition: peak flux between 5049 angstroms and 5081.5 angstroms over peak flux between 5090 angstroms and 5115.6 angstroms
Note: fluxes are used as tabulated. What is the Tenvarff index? 0.942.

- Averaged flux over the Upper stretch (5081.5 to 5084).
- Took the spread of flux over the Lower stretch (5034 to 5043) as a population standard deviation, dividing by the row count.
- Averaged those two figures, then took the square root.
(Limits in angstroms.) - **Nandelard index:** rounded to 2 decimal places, 2.79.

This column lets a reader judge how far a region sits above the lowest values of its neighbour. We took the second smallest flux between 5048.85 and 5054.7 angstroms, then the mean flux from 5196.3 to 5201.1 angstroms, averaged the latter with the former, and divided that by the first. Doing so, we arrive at 1.07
